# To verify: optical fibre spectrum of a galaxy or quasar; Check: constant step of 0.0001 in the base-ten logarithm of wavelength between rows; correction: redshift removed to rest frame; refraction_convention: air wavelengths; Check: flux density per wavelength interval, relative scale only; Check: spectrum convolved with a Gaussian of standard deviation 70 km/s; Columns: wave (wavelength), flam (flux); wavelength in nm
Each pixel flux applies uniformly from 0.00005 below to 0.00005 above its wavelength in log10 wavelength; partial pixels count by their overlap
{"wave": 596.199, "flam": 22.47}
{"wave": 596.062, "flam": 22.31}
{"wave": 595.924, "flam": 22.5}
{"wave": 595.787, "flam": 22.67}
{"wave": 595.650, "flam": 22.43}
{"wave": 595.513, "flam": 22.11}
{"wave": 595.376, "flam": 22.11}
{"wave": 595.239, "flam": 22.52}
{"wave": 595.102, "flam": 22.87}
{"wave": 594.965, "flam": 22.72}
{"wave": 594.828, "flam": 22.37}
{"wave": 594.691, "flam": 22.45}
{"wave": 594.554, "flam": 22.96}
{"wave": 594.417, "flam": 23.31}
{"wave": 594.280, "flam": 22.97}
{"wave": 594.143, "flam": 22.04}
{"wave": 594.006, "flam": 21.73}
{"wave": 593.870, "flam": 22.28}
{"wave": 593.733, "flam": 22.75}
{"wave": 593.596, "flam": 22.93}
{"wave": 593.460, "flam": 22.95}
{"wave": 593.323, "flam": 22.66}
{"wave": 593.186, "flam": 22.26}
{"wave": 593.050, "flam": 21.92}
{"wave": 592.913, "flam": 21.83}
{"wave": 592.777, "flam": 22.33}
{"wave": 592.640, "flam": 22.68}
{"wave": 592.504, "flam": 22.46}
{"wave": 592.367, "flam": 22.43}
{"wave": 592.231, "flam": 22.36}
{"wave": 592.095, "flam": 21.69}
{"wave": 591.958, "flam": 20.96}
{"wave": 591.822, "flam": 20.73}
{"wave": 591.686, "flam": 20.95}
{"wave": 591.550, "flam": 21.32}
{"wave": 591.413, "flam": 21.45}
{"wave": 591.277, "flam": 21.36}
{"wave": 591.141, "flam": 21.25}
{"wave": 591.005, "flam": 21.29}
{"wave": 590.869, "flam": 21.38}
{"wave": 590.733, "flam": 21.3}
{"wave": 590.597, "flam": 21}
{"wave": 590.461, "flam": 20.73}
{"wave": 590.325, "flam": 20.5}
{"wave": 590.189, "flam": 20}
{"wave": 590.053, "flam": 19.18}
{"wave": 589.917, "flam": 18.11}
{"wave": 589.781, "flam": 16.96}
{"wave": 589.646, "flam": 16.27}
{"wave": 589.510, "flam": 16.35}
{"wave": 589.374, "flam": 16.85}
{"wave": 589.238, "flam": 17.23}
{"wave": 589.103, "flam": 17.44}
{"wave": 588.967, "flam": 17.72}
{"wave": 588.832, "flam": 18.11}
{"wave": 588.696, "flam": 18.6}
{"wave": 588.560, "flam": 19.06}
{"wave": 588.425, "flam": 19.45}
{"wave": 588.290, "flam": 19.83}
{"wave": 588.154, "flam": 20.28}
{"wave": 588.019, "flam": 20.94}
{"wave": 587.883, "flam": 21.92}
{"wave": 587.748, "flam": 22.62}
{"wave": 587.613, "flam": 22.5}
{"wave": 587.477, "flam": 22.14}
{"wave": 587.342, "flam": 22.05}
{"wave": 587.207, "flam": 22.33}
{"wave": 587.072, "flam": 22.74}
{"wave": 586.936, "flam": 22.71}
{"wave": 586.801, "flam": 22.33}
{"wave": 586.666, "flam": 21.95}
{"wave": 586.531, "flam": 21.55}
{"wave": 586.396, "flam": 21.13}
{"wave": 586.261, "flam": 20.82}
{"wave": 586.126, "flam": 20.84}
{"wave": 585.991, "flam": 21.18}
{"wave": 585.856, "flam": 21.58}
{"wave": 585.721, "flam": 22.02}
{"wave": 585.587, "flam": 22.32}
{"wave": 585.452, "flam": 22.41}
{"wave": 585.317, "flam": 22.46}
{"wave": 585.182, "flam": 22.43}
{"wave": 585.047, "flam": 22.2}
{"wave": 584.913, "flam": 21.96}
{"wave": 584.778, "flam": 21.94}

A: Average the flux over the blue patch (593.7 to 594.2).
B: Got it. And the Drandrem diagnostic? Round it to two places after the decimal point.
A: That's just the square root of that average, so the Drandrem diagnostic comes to 4.71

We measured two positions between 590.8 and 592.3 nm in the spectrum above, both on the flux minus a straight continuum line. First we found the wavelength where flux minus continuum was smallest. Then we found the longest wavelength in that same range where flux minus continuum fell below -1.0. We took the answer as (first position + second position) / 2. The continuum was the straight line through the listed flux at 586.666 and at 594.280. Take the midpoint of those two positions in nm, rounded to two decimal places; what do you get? 591.89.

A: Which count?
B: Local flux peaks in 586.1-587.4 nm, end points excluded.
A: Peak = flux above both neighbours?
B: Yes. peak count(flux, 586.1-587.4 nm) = 1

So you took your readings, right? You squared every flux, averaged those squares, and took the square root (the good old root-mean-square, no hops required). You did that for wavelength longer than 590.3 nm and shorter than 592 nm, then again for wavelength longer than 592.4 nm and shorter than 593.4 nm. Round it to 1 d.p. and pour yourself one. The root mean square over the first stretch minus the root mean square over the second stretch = -1.2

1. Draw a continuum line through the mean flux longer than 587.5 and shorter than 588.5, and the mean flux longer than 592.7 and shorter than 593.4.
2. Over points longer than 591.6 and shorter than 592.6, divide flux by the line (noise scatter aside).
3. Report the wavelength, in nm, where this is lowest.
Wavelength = 591.822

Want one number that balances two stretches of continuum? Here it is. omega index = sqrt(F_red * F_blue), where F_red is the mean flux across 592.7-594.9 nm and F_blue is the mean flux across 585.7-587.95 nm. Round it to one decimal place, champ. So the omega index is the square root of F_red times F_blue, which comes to 22.2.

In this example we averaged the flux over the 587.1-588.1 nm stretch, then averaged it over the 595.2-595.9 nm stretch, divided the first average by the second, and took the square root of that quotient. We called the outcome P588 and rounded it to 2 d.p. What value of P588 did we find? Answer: 0.99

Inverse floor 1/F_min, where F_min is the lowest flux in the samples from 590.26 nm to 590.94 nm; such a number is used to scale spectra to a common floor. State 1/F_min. 0.0488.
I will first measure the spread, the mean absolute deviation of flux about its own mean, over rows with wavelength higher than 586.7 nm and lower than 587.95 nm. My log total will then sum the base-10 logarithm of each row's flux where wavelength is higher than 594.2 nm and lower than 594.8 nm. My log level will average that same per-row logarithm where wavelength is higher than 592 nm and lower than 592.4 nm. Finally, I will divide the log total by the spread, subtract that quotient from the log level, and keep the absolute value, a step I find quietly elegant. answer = 21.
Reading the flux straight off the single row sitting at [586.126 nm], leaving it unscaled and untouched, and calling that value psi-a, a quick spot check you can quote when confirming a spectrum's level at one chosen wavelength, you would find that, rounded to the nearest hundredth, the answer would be 20.84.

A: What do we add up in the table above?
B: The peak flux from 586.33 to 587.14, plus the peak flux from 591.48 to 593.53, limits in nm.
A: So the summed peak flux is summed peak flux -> 45.7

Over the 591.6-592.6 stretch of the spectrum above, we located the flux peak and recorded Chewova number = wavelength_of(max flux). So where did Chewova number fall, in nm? 592.504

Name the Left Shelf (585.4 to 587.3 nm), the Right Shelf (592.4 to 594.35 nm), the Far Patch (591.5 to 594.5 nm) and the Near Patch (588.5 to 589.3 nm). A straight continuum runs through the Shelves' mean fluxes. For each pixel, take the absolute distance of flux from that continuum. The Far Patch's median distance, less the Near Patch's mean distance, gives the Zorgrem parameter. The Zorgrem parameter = -3.6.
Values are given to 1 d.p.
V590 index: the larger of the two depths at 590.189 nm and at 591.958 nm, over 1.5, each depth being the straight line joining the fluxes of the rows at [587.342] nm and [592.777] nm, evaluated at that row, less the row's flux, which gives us 1.5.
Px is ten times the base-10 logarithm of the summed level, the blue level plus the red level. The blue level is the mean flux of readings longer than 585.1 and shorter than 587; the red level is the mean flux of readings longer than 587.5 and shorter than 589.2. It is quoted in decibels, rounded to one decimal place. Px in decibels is 16.2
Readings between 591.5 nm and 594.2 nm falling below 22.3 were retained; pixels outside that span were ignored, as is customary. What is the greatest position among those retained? 594.143 nm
